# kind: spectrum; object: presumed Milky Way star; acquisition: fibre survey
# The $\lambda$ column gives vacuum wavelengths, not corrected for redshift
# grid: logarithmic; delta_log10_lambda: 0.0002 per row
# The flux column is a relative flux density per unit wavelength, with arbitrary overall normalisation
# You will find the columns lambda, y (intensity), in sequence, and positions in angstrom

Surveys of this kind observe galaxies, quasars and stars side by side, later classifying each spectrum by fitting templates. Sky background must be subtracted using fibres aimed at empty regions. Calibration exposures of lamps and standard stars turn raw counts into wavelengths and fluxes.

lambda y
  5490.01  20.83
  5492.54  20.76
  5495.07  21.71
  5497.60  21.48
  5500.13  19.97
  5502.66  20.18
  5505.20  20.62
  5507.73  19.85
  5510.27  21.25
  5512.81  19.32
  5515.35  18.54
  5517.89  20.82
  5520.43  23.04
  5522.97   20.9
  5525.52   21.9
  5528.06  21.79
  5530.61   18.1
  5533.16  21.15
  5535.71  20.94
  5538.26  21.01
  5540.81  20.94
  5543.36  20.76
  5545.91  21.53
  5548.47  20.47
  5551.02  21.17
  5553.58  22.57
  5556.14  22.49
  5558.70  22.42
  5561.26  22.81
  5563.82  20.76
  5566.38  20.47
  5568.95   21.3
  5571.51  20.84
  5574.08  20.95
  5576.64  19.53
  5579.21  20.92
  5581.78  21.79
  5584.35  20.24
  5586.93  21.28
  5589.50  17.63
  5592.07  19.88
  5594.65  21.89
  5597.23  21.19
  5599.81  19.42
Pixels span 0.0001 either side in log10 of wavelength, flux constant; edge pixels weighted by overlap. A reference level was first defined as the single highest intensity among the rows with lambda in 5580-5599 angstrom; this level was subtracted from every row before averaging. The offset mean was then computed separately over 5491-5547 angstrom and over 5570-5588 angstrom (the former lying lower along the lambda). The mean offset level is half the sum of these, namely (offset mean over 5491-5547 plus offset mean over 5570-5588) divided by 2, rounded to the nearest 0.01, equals -1.12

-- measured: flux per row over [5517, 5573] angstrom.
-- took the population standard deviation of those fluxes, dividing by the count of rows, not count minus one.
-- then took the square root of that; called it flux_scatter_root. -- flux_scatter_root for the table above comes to 1.02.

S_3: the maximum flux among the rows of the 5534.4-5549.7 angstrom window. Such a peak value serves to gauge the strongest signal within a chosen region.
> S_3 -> 21.53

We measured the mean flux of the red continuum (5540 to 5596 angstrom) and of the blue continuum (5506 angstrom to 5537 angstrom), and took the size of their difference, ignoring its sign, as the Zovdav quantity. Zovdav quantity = 0.40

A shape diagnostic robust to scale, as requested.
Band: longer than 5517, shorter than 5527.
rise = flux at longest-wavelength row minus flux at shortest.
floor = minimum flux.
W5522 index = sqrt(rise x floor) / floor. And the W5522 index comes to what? 0.23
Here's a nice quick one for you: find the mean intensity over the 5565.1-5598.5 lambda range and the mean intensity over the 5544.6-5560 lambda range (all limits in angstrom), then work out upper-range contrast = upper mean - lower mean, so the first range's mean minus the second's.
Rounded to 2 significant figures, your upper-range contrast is -1.2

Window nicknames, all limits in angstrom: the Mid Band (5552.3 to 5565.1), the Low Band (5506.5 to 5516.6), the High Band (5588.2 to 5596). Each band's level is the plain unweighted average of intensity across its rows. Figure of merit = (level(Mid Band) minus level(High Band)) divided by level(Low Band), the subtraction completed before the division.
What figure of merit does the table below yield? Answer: 0.12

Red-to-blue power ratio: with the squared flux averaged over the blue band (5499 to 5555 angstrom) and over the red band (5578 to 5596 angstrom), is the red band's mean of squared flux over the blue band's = 0.98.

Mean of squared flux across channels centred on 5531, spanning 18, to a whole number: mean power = 435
